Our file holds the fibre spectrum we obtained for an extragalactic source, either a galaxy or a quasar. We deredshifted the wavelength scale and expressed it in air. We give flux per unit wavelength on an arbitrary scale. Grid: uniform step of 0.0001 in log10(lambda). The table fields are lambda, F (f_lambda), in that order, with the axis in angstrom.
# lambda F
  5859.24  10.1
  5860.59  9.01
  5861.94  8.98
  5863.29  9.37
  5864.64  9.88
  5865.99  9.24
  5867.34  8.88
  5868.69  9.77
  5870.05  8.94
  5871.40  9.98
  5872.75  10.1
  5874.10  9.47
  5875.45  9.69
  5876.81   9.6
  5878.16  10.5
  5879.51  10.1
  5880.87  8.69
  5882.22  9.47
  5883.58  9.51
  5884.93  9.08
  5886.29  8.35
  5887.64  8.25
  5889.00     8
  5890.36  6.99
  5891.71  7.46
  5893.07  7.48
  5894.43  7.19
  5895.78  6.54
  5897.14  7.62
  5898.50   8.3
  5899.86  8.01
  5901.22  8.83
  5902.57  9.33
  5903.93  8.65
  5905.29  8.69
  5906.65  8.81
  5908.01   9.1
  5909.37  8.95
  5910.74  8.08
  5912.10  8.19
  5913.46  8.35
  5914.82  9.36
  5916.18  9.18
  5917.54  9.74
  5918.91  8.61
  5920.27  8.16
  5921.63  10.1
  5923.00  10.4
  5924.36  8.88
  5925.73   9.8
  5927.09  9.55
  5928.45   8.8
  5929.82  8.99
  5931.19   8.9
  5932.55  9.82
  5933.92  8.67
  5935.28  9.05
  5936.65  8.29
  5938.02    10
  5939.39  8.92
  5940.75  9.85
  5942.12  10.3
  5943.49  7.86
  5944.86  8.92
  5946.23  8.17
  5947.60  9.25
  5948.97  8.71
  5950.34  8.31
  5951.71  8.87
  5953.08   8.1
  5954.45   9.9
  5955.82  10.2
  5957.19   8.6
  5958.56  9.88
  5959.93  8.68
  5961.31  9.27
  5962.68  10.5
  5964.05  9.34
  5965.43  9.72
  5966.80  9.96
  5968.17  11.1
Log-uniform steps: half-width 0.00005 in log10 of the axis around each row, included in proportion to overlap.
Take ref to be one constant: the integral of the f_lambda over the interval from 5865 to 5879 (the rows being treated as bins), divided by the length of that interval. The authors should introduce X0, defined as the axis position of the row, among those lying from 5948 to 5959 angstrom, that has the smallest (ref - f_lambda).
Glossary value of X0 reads 5955.82 angstrom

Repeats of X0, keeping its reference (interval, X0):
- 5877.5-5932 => 5878.16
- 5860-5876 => 5872.75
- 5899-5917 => 5914.82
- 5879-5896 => 5879.51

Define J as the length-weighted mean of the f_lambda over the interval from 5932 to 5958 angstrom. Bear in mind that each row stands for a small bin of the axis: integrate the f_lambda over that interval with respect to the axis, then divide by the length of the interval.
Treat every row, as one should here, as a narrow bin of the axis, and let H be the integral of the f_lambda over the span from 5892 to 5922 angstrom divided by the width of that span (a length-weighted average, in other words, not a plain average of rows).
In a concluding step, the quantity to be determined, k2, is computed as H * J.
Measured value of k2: 77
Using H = 8.48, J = 9.04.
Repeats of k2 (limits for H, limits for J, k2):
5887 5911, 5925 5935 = 75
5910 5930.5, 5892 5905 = 73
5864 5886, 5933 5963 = 87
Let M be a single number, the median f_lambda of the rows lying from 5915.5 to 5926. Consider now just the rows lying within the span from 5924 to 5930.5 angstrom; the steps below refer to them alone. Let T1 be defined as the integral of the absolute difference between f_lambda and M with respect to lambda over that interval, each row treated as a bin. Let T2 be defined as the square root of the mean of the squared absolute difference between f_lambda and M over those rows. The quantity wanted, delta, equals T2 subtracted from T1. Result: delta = 2.3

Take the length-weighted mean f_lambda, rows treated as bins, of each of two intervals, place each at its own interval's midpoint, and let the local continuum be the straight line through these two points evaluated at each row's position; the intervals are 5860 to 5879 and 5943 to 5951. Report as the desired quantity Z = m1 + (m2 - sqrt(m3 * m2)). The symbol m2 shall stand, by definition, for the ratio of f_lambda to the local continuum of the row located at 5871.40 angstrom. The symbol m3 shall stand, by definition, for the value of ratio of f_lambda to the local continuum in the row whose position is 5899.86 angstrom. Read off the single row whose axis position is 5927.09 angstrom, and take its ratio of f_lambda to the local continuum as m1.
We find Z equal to 1.18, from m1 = 1.08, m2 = 1.05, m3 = 0.88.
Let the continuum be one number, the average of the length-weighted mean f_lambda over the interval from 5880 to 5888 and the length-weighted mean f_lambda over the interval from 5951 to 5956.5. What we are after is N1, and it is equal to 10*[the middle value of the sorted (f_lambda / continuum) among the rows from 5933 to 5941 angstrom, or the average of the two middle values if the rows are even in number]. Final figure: 9.9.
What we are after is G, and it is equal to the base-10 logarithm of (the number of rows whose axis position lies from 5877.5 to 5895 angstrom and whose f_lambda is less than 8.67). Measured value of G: 0.85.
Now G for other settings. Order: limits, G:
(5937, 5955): 0.60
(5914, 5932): 0.30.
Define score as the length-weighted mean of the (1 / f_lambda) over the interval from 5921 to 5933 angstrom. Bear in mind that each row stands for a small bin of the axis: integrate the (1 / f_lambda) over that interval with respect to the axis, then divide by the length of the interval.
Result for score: 0.106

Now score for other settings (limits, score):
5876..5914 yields 0.119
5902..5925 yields 0.112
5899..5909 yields 0.114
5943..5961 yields 0.113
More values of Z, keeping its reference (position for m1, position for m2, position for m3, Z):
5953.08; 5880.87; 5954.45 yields 0.84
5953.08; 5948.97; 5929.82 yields 0.95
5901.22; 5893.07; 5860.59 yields 0.91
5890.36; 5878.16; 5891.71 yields 0.92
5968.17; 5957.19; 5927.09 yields 1.31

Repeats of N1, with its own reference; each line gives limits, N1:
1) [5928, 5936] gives 9.8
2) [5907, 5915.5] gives 9.5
